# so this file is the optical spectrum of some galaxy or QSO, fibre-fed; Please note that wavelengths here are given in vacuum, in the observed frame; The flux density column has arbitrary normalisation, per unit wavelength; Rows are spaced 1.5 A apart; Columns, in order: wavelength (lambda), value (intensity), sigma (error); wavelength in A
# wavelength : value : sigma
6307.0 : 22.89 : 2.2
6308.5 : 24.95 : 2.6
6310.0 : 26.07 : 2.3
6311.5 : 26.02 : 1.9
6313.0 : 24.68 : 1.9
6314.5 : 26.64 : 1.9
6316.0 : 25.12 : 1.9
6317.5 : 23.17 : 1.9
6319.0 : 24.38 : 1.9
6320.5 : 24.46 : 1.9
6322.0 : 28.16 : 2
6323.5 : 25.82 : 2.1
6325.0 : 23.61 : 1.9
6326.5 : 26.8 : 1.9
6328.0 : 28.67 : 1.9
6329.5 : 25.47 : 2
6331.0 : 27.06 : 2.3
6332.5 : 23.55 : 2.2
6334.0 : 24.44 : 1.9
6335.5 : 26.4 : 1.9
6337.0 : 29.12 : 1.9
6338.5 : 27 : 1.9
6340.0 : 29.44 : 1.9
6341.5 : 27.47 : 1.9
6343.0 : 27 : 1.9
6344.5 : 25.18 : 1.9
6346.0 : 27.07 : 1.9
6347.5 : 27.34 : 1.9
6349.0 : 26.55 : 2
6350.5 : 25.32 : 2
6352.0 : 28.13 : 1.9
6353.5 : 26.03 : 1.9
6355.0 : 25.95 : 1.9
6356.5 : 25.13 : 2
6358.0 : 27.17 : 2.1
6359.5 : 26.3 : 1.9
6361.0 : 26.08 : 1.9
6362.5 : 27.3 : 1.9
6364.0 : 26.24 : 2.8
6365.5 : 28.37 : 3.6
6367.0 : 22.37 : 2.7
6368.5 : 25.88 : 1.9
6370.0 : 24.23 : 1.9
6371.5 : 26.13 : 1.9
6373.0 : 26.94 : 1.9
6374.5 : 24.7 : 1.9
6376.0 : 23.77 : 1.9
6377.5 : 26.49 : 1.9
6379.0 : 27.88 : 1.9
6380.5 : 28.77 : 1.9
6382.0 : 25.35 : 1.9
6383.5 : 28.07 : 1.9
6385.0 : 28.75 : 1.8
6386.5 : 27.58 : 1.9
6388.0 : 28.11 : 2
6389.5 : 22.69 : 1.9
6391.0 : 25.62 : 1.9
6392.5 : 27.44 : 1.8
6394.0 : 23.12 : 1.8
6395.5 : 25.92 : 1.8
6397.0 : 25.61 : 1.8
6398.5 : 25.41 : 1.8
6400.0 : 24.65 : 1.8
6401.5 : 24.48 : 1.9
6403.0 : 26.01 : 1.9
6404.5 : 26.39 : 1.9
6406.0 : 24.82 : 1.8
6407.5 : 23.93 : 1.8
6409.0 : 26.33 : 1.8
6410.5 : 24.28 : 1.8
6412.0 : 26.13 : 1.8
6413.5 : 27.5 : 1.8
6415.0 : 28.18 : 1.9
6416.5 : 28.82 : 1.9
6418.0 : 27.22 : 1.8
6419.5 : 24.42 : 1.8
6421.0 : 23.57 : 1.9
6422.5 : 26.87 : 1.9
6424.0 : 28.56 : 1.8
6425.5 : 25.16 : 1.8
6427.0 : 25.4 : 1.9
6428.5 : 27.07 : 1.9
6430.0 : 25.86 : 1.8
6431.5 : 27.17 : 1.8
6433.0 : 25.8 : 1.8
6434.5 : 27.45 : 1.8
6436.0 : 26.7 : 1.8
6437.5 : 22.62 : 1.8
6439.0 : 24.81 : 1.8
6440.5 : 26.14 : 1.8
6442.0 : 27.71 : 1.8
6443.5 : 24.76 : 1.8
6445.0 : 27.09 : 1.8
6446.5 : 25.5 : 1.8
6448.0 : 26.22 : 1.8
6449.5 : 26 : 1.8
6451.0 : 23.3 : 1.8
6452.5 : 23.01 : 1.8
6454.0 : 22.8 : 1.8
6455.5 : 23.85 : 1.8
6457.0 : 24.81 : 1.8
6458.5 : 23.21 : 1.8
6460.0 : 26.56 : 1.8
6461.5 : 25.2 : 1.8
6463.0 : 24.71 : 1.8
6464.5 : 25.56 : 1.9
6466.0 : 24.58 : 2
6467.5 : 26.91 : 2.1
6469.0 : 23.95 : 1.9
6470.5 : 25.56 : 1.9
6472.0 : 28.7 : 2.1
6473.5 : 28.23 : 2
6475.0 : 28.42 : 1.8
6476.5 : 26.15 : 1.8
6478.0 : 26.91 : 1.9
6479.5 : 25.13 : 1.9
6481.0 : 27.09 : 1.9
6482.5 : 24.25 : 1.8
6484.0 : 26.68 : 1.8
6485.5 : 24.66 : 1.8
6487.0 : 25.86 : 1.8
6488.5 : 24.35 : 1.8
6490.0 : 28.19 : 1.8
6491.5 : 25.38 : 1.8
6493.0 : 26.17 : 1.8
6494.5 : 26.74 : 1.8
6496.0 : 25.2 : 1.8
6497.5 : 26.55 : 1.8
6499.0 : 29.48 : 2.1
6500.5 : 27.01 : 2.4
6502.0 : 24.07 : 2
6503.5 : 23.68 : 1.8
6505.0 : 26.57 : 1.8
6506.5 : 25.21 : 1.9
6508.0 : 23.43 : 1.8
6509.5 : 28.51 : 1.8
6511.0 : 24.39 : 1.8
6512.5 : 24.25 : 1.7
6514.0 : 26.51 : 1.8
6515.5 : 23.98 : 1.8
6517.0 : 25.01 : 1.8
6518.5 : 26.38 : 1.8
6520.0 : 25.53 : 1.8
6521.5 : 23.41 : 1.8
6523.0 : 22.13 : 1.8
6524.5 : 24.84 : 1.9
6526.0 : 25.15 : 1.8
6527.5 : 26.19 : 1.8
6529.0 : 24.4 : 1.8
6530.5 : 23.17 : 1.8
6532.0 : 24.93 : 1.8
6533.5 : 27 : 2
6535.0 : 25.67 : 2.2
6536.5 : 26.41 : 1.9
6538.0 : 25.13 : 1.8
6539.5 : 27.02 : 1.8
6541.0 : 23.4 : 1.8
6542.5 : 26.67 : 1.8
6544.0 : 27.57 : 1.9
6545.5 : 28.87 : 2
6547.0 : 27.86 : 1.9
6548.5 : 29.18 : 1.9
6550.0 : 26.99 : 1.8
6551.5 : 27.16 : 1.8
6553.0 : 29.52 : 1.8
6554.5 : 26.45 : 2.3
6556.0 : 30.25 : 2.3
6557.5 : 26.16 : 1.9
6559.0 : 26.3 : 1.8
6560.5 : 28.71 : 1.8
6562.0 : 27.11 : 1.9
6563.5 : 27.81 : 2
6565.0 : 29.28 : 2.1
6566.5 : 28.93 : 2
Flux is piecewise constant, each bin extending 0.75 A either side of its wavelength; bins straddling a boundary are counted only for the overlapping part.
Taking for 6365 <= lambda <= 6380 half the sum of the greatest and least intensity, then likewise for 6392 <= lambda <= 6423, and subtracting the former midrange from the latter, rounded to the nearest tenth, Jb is 0.6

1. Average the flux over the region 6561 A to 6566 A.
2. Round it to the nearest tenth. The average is 28.1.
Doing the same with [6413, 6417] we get 28.2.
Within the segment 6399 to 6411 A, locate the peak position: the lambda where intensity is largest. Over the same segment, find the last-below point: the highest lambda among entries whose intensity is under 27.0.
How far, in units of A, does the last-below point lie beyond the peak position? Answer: 6.0 A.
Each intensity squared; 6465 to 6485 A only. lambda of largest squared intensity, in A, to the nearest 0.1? 6472.0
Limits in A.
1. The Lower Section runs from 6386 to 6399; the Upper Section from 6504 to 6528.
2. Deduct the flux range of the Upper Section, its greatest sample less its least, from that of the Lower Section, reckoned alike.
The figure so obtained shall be -1.0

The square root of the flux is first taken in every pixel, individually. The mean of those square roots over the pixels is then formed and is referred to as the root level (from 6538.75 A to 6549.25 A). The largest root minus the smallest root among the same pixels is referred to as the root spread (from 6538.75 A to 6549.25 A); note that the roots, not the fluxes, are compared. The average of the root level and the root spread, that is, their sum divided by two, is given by 2.89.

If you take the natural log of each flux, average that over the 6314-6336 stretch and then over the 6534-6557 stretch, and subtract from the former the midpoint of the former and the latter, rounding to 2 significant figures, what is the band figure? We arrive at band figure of -0.031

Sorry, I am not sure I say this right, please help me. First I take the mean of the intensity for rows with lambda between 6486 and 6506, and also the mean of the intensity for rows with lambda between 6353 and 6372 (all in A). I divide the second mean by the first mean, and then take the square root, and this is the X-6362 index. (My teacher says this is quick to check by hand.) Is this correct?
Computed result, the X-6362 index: 1.00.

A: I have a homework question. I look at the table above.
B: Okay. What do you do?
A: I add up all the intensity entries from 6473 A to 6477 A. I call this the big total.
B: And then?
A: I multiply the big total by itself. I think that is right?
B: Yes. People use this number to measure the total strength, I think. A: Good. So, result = 6856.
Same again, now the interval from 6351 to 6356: 6418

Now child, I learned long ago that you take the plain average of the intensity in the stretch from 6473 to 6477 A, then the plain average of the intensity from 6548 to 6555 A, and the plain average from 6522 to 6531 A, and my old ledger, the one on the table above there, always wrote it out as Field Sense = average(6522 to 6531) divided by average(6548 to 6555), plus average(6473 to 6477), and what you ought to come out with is 28.5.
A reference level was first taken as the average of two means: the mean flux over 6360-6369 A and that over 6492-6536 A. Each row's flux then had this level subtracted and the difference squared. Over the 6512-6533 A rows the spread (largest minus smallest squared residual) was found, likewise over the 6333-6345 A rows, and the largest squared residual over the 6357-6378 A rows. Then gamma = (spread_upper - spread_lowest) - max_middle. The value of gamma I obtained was -12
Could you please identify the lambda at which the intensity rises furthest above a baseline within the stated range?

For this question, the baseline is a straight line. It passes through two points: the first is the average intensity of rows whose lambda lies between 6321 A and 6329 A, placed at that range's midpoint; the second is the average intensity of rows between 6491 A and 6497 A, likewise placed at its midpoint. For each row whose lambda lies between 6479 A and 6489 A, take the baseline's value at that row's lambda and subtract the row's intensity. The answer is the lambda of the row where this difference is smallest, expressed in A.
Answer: 6481.0 A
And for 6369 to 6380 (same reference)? 6379.0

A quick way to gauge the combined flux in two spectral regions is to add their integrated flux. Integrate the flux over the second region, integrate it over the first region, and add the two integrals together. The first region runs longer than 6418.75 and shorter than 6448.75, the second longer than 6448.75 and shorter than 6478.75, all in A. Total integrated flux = 1541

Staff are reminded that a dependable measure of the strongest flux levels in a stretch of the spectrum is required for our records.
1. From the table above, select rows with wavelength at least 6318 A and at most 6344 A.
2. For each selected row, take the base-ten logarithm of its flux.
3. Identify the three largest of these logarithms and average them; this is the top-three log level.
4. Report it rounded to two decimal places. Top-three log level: 1.46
